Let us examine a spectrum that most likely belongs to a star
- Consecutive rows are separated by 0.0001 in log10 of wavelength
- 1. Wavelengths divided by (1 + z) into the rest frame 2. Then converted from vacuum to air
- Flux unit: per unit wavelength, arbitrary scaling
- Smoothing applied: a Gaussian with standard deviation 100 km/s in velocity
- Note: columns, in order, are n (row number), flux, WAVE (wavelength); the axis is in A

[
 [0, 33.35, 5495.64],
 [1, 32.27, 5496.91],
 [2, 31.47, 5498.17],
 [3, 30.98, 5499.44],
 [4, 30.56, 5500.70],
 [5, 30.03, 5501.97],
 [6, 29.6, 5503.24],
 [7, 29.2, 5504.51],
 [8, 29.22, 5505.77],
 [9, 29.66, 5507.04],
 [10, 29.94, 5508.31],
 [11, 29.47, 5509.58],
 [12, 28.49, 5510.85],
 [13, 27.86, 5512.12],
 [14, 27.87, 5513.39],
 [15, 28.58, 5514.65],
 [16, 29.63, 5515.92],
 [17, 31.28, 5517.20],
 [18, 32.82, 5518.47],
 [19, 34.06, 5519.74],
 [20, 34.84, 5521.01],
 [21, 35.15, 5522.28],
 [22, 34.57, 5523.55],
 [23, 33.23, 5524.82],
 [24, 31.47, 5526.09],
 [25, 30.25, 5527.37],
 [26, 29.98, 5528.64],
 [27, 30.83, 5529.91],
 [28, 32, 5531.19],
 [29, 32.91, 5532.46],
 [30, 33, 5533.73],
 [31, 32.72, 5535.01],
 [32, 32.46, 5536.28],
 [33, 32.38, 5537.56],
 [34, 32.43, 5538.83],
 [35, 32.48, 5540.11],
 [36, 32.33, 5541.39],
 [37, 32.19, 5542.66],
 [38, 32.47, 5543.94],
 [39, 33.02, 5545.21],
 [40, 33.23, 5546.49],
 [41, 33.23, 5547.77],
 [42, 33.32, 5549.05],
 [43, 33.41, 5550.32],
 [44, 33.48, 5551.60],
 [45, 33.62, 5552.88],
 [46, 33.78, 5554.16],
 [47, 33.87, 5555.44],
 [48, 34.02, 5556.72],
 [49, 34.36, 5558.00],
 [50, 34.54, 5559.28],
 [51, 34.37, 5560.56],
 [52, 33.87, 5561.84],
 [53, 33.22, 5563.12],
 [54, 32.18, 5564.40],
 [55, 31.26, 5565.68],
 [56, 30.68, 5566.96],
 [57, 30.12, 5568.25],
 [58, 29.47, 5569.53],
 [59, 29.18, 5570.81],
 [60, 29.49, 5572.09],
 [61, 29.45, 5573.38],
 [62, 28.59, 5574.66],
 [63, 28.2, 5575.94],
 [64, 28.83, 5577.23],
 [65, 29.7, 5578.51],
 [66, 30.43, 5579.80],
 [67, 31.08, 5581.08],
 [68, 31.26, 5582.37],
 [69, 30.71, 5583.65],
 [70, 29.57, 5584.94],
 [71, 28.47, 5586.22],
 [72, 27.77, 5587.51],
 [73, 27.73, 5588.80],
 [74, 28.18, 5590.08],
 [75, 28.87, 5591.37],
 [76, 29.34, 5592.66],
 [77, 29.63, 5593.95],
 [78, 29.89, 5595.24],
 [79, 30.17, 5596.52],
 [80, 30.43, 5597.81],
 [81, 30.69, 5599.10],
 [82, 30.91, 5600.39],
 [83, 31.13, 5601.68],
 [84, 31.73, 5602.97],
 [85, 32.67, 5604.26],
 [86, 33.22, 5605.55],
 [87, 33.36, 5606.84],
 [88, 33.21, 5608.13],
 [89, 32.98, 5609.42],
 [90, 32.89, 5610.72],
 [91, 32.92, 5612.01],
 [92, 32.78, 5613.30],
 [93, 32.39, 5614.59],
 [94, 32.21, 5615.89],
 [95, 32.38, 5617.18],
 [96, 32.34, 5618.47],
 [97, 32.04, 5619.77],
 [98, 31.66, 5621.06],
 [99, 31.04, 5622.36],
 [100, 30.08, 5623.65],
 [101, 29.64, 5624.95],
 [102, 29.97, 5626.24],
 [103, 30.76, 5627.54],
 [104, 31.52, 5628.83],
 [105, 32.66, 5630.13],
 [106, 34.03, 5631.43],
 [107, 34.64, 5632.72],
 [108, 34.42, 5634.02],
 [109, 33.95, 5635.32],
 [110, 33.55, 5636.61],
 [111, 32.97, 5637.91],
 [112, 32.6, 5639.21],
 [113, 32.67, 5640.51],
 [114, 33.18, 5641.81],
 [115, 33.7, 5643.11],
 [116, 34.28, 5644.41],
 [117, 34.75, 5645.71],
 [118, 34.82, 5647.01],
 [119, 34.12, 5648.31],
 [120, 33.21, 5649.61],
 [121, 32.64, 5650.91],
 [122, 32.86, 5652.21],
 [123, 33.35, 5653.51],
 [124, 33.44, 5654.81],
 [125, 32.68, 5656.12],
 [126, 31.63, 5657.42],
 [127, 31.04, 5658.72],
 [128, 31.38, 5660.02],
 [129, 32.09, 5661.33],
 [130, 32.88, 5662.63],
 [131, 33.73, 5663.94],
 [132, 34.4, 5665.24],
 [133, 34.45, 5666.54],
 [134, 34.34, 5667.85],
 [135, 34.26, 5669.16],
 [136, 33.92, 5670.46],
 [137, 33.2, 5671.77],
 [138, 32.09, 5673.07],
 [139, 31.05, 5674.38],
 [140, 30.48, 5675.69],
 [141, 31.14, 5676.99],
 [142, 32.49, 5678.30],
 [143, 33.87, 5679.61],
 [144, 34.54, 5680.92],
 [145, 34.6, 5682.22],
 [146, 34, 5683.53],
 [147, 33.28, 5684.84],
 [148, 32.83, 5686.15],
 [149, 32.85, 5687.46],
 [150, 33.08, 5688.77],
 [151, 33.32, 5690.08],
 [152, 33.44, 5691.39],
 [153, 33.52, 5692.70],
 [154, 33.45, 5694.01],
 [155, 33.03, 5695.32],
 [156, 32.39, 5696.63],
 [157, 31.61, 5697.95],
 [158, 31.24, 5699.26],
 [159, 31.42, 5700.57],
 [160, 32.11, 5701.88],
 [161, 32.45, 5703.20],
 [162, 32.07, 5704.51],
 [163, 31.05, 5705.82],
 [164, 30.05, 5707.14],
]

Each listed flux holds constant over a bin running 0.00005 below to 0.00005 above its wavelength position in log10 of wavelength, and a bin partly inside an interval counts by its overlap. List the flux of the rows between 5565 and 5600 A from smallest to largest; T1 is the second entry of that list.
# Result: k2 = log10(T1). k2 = 1.44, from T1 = 27.77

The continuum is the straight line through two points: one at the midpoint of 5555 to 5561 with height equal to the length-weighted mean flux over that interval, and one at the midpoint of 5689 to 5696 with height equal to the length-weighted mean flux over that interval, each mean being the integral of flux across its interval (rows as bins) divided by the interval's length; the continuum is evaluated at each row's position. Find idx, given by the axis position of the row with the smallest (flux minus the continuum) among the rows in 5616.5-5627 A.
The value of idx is 5624.95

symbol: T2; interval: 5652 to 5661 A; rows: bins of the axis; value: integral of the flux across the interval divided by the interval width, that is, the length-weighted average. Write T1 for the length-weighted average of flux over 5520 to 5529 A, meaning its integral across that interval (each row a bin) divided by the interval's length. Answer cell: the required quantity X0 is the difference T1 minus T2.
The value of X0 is 0.6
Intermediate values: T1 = 32.9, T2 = 32.3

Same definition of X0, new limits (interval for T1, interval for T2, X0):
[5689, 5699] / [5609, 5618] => 0.3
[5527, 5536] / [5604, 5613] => -1.3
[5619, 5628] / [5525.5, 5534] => -0.7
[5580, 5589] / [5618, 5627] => -1.3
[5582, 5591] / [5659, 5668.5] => -4.2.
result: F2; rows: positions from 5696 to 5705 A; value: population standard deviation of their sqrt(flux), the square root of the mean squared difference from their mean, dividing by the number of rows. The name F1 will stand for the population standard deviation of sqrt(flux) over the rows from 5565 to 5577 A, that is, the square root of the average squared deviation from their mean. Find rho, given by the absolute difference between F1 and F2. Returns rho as 0.044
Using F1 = 0.083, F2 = 0.039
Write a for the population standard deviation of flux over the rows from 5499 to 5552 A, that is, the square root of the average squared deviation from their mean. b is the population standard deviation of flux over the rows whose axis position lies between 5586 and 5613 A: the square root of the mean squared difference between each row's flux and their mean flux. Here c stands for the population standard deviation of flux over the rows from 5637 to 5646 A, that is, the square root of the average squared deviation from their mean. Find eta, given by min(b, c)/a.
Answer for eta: 0.4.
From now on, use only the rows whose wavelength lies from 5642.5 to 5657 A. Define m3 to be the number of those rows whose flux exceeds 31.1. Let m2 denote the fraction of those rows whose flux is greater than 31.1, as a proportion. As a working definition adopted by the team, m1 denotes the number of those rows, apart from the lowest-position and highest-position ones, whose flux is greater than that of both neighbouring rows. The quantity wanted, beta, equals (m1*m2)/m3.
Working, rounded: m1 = 2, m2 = 1.00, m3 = 11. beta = 0.18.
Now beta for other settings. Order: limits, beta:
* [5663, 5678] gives 0.09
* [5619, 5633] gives 0.00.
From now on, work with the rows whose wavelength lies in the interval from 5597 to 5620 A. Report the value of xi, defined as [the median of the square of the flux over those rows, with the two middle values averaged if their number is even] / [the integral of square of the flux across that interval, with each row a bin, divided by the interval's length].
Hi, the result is 1.009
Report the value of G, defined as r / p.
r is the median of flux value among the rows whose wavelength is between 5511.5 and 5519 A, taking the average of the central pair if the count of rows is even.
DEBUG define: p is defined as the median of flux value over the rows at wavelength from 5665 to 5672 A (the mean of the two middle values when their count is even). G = 0.85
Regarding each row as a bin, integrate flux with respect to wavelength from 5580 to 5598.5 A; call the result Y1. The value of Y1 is 546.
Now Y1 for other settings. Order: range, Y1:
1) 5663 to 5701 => 1256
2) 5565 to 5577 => 355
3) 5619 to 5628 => 277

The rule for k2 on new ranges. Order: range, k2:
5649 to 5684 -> 1.49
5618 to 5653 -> 1.48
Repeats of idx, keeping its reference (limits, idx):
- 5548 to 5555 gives 5549.05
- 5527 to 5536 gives 5528.64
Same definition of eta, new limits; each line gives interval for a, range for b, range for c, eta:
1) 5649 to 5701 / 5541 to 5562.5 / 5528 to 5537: 0.6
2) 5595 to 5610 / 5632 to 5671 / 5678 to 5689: 0.6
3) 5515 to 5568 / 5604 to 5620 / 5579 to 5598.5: 0.3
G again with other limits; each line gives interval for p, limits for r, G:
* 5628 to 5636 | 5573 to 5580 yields 0.86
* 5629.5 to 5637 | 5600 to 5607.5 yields 0.95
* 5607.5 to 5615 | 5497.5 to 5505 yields 0.92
